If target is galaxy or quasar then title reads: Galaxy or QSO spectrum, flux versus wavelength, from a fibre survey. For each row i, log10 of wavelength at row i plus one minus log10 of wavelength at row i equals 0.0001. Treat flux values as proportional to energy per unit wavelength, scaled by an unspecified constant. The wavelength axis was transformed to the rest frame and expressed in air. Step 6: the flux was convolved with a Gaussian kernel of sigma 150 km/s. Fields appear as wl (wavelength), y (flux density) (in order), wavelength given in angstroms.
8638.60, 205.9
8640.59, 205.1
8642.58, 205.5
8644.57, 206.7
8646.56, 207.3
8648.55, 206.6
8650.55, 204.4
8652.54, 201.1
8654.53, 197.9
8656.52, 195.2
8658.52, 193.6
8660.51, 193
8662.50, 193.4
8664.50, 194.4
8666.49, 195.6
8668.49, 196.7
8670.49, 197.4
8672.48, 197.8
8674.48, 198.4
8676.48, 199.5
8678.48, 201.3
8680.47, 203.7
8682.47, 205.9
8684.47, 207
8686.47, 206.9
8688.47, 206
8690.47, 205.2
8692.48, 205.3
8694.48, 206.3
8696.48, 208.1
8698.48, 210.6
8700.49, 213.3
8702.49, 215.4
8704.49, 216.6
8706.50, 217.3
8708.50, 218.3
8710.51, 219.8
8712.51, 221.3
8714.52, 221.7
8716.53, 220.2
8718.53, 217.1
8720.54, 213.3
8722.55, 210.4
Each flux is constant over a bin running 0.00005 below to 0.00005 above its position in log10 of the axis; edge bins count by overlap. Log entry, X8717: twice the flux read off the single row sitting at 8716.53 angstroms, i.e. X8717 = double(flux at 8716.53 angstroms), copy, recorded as 440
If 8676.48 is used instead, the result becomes 399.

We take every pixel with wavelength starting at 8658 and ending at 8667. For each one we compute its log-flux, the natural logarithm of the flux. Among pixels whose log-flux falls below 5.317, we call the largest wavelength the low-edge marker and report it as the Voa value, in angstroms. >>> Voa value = 8666.49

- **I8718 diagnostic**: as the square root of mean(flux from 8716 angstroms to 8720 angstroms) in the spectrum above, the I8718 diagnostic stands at 14.8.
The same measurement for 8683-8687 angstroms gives 14.4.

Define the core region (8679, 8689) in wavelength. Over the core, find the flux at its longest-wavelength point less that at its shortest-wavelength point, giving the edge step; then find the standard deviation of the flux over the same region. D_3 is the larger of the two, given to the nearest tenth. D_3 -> 2.3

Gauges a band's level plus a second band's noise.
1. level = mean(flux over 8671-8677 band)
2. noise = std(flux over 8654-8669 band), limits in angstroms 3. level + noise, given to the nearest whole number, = 200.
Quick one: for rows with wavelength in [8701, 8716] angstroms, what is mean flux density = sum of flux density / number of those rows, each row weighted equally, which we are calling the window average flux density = 219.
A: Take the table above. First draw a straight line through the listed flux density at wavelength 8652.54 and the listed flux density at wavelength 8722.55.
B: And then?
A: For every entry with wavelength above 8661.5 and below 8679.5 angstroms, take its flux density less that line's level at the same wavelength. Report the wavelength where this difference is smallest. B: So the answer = 8662.50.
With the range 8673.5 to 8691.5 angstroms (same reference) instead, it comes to 8674.48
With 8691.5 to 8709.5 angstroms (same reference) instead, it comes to 8692.48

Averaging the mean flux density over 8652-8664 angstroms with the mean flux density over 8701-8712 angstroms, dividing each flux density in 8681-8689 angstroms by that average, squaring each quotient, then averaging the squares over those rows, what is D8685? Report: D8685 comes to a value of 1.00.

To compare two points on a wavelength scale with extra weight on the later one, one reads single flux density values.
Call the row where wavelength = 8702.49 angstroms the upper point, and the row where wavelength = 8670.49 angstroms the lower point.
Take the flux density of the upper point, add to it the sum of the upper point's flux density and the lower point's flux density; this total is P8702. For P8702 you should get 628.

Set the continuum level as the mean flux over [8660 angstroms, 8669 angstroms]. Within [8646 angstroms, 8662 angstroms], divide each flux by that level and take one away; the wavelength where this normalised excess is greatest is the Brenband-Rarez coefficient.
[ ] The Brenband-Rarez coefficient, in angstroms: 8646.56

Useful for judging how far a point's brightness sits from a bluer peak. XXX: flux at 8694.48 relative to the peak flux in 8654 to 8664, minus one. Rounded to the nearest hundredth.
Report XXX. 0.04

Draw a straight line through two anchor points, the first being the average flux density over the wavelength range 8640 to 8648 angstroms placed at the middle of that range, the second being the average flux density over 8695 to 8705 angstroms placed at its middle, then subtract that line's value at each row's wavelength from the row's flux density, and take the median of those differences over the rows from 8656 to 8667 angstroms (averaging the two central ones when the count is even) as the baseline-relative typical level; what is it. -14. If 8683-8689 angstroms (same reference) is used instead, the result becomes -4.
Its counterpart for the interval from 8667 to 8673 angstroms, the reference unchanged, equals -12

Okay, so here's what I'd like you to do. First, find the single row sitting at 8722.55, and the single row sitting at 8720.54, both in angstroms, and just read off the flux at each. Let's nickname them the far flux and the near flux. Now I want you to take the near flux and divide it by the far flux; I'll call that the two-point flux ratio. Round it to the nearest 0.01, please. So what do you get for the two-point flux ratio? 1.01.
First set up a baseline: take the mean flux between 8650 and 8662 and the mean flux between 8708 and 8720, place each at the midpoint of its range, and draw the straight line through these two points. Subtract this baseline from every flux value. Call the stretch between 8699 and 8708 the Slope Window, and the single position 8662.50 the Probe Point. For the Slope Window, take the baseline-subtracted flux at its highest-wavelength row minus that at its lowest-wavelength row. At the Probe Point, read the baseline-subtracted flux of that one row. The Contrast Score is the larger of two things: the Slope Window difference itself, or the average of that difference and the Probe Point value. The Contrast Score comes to 2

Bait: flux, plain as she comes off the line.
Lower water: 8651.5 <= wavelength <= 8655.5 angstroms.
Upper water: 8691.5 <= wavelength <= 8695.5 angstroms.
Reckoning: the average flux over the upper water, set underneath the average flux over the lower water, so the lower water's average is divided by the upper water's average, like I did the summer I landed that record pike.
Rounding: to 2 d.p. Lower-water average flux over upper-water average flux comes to 0.97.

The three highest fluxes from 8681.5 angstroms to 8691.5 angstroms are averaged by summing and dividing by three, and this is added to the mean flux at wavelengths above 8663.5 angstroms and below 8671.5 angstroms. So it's 403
